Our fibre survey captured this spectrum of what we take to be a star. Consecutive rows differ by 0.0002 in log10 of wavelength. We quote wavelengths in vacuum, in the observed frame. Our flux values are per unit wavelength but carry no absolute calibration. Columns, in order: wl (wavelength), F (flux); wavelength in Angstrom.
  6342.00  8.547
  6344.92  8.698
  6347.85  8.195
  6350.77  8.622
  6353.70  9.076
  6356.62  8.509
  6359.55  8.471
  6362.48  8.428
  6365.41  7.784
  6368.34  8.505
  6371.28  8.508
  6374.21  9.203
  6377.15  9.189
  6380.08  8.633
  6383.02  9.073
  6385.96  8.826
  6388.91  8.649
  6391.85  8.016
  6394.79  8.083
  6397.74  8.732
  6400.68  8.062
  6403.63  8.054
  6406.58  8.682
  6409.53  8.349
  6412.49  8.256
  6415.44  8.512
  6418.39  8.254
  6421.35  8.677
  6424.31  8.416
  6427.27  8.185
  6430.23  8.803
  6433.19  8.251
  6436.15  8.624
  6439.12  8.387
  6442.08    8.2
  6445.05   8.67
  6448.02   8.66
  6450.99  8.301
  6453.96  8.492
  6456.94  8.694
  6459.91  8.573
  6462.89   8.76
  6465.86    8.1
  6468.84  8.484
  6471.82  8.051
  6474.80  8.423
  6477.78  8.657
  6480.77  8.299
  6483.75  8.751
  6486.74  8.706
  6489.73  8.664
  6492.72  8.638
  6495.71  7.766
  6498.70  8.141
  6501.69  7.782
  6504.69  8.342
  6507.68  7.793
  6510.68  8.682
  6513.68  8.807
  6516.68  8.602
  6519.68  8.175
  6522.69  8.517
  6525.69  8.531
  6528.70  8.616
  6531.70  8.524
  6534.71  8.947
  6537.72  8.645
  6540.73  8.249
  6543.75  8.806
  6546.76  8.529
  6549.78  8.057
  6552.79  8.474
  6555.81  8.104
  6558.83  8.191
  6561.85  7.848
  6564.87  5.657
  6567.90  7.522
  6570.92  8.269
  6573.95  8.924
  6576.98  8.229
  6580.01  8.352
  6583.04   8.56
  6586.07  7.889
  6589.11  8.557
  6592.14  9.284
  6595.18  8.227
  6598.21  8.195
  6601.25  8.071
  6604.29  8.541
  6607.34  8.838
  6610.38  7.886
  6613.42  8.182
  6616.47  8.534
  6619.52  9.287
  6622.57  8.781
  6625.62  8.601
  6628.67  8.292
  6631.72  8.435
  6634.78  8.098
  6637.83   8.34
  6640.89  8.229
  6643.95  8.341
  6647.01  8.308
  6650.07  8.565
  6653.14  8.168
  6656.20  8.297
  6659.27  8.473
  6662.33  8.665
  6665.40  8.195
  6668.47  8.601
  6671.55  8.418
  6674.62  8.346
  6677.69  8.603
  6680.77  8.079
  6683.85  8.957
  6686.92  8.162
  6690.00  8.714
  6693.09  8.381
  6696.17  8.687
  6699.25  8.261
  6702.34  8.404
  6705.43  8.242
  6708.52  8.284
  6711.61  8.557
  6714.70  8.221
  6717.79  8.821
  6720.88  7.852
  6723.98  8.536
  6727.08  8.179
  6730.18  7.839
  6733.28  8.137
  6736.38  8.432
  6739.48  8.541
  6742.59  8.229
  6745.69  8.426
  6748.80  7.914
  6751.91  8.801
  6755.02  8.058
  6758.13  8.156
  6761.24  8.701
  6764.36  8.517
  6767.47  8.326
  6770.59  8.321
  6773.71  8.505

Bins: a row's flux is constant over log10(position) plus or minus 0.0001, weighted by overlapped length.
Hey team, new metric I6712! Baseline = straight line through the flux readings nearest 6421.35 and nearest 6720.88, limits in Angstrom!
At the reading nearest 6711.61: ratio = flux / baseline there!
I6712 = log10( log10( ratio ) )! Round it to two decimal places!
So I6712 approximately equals -1.44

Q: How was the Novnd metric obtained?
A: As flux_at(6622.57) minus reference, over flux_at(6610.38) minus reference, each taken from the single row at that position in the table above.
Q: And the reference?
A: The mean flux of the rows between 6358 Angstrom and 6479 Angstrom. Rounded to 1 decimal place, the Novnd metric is -0.5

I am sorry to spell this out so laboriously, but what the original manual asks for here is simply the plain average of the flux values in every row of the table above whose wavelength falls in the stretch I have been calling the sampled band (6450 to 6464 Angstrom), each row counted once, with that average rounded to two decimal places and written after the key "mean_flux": 8.56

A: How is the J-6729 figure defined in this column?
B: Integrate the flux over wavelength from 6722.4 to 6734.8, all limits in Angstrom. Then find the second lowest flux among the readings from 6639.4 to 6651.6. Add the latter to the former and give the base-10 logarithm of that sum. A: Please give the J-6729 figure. 2.04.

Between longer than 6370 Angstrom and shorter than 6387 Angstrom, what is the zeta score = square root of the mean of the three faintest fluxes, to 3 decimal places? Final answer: 2.942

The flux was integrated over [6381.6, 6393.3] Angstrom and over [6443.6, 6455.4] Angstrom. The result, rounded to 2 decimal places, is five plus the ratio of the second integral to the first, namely 6.00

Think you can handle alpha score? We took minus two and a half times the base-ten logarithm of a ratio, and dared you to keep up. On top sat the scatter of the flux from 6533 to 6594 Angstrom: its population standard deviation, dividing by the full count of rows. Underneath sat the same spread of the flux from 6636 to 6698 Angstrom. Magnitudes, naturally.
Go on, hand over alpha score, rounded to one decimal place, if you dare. -1.3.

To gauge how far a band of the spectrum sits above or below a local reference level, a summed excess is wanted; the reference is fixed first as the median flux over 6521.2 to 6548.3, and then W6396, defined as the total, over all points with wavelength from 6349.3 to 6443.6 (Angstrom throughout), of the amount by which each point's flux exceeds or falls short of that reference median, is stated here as -1.0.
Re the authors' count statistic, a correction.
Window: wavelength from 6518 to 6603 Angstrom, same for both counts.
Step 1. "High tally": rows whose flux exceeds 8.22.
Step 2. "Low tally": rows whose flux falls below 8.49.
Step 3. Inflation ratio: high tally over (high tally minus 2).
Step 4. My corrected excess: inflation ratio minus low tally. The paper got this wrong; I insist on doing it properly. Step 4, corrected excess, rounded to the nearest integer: -15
